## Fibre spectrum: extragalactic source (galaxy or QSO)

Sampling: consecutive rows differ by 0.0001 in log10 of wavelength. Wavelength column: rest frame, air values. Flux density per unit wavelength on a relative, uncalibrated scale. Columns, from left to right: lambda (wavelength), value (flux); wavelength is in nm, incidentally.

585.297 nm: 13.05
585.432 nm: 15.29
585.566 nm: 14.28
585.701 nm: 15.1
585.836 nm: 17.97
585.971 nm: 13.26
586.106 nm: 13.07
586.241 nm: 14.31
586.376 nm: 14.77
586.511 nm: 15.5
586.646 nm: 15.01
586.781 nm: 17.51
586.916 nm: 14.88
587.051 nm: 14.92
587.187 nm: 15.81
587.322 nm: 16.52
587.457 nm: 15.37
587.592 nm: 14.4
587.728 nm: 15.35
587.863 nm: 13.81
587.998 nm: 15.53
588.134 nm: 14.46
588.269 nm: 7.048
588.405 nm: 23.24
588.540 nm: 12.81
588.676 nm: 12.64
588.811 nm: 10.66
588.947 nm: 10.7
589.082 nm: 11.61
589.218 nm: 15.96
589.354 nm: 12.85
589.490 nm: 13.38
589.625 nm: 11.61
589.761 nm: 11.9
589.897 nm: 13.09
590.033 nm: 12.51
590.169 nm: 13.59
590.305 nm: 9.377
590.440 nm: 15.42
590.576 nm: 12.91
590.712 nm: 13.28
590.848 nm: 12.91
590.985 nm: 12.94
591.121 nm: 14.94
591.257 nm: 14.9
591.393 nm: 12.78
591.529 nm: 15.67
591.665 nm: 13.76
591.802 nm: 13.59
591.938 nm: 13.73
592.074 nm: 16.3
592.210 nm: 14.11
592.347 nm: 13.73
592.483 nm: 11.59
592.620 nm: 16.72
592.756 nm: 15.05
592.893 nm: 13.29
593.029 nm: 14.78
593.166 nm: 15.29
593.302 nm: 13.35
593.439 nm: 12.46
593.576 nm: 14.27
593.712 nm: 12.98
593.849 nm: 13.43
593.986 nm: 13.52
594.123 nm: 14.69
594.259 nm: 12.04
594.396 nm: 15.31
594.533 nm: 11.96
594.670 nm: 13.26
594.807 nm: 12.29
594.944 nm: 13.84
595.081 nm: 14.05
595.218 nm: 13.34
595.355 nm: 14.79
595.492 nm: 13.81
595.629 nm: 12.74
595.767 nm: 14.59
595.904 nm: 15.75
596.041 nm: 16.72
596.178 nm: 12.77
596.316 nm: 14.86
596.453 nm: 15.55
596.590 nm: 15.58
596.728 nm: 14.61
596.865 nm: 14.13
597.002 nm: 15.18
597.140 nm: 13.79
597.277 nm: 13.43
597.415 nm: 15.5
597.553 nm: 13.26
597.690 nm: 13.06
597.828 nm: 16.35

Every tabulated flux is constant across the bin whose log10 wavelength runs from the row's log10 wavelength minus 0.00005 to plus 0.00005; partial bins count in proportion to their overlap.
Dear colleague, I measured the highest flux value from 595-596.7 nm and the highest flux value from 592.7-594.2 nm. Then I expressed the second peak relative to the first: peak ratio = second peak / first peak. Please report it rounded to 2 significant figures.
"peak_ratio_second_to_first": 0.91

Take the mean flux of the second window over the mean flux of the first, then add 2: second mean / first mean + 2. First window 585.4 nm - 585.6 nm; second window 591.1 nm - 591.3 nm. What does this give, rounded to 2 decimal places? 3.01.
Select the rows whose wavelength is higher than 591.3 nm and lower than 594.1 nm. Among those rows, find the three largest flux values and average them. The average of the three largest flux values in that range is 16.2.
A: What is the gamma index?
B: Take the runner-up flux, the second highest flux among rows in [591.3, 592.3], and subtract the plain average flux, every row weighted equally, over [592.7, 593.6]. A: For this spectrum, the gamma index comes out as 1.6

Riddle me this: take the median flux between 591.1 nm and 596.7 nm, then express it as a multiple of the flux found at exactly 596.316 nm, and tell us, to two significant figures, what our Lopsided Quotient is 0.93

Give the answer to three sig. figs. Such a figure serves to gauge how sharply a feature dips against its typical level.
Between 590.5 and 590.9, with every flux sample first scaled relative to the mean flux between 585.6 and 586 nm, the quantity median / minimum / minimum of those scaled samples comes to 1.20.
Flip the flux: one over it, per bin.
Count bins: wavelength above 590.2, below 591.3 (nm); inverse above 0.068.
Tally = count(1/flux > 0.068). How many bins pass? 5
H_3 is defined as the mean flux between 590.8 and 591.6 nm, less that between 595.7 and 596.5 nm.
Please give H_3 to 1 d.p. -1.0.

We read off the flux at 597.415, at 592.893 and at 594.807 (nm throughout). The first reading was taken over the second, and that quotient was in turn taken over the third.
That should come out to 0.095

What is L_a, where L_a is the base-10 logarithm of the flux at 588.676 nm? 1.10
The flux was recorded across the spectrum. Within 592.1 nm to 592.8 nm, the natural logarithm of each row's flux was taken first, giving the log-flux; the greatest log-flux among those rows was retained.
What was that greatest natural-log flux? 2.82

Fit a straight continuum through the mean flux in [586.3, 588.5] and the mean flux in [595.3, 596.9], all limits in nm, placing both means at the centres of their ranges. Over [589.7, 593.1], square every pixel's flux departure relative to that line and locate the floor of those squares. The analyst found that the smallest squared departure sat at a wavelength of 591.121 nm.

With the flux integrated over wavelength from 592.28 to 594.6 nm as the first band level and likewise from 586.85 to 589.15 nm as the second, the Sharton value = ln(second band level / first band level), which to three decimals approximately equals 0.013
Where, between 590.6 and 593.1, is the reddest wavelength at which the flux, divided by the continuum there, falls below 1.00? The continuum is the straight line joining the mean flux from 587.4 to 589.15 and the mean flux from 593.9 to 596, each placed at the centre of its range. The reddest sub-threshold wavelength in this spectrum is 592.893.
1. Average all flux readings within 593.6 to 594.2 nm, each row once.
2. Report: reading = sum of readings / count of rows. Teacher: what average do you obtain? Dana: 13.7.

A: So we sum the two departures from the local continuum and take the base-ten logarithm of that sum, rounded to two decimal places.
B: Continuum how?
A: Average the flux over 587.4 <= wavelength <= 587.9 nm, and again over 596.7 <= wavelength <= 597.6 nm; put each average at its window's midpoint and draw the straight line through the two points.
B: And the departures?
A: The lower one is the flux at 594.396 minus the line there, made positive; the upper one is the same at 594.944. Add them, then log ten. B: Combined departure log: 0.16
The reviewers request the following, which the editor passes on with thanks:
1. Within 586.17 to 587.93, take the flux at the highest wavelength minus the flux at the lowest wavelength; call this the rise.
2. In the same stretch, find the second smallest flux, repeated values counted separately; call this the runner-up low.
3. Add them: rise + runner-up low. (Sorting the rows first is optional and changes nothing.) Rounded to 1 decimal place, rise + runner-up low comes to 13.8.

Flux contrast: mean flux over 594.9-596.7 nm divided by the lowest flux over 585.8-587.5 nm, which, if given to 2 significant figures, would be 1.1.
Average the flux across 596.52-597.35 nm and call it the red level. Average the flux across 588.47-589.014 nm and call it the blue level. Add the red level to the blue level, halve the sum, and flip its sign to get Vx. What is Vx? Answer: -13.1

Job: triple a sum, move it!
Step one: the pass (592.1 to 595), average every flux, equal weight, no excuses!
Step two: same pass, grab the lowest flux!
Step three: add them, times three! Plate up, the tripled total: 76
